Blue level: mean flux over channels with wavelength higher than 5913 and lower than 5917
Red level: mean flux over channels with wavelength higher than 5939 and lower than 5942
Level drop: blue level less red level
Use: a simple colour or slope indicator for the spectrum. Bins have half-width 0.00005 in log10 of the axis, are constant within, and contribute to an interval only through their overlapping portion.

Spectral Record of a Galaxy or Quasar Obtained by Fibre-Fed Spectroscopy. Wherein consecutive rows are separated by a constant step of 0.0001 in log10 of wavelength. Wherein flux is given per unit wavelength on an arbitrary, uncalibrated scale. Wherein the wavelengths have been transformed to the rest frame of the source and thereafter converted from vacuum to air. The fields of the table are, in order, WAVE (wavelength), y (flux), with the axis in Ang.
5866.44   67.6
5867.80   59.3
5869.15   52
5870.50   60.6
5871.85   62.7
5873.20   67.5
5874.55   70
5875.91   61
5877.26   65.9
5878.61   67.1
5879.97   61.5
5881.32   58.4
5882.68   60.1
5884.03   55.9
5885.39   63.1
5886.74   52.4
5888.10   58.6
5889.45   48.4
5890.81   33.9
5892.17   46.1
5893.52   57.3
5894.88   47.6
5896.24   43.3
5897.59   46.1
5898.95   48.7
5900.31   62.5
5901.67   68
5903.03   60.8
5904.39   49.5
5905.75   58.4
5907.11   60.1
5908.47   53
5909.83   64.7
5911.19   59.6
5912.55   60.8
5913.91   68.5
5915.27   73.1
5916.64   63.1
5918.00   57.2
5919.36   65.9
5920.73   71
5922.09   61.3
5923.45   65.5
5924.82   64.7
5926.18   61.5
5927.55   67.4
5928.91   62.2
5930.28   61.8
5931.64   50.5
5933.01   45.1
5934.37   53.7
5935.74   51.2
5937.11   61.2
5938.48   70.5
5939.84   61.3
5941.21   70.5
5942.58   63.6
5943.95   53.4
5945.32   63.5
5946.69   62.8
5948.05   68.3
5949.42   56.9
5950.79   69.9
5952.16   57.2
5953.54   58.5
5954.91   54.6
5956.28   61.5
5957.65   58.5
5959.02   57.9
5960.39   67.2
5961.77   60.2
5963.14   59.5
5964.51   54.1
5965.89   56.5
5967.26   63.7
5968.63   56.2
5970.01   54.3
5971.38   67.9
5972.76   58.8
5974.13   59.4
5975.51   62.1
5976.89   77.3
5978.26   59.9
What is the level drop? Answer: 2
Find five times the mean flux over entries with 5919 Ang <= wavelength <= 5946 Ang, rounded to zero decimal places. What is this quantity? 306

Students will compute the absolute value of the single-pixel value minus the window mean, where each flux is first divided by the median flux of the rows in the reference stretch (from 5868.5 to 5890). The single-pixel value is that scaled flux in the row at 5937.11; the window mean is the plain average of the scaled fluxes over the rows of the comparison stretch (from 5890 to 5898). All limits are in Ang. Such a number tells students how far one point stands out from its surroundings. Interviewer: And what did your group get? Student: 0.25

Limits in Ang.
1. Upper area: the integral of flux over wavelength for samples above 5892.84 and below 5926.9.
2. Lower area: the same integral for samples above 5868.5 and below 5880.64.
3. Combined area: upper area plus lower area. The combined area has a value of 2800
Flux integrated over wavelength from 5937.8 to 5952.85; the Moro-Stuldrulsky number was 955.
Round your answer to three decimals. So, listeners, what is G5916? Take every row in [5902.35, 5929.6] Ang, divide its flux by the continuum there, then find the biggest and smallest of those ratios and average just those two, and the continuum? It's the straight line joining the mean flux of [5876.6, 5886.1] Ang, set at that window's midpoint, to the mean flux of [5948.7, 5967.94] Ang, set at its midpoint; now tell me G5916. 1.006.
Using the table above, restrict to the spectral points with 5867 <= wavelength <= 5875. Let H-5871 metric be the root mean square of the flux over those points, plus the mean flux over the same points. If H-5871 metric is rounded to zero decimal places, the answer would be 124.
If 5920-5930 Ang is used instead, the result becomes 130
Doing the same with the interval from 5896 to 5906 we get 110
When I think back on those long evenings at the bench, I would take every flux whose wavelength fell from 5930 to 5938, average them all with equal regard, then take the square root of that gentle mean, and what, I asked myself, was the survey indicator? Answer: 7.34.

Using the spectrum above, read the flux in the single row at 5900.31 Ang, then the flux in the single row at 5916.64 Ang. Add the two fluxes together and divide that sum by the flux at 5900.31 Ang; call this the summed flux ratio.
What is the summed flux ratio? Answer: 2.01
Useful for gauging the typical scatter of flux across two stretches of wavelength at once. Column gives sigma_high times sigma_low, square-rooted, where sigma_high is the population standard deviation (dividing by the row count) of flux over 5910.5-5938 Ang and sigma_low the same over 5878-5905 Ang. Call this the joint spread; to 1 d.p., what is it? 7.7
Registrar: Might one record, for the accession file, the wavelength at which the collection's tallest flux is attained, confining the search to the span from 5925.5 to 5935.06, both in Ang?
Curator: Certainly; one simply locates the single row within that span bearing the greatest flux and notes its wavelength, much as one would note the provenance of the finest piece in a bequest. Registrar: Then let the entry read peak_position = 5927.55 Ang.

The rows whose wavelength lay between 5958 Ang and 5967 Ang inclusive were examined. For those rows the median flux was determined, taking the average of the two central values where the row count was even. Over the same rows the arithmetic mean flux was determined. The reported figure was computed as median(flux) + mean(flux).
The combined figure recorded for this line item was 118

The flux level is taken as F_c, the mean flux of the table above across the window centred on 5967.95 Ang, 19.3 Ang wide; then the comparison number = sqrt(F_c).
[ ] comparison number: 7.82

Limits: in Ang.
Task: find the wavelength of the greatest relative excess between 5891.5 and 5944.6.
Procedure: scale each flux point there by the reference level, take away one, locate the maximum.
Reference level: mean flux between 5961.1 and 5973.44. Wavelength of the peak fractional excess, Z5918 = 5915.27 Ang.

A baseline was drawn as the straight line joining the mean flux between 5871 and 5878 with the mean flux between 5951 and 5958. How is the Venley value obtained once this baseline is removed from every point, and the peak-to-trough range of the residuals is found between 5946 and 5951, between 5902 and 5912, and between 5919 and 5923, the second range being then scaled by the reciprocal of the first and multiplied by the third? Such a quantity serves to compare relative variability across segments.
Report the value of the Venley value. 11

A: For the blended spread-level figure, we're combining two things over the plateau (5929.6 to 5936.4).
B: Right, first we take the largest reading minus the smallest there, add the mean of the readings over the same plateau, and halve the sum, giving 35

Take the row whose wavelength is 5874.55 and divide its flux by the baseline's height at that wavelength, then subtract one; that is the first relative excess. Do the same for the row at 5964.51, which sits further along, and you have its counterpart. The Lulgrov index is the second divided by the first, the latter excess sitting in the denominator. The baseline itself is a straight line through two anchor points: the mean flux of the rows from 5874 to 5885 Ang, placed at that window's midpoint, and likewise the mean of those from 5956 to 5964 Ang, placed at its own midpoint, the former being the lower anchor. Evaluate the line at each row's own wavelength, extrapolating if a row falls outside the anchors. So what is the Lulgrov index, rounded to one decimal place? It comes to -0.9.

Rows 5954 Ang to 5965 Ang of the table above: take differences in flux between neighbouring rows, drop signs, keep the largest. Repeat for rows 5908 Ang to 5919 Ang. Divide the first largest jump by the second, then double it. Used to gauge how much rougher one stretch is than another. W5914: 1.6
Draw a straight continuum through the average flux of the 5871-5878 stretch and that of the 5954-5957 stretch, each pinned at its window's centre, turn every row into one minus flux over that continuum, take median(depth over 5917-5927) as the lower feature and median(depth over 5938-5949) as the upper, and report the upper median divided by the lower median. 1.2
